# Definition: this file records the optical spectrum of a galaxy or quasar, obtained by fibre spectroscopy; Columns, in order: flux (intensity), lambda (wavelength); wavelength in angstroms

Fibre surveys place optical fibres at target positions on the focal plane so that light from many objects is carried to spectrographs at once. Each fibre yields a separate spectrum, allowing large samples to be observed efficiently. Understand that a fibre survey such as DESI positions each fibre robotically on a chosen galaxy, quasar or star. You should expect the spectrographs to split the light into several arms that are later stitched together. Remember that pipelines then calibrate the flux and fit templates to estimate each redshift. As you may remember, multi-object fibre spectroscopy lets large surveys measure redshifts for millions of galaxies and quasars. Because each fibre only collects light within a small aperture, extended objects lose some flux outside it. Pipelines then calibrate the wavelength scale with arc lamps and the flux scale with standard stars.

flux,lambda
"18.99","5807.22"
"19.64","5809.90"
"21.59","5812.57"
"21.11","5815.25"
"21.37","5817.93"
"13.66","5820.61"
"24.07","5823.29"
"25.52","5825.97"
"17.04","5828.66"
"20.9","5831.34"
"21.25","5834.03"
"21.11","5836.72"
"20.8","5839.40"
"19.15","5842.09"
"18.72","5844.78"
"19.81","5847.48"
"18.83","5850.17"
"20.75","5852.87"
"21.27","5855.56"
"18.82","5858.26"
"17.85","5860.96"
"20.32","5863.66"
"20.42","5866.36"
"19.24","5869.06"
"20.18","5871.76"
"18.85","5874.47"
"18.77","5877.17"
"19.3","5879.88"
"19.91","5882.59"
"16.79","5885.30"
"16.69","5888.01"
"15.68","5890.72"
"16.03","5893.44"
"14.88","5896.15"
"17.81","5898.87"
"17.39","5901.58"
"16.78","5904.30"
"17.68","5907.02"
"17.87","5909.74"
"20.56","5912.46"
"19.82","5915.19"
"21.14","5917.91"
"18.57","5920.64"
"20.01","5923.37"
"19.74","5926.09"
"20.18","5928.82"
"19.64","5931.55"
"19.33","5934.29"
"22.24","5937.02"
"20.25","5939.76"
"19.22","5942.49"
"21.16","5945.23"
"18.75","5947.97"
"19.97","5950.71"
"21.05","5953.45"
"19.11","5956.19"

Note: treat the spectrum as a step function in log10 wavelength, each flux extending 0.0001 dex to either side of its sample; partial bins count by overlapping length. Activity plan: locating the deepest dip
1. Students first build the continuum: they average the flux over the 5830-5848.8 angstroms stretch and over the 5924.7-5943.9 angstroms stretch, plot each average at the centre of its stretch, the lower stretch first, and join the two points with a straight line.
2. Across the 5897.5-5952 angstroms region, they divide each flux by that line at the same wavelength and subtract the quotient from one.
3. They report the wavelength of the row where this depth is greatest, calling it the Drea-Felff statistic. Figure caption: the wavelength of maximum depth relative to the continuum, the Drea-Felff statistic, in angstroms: 5904.30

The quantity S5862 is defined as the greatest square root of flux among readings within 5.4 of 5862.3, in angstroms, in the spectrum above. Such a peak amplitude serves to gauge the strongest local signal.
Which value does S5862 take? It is 4.52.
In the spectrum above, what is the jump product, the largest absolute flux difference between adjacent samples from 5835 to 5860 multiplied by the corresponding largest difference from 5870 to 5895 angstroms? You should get 7.6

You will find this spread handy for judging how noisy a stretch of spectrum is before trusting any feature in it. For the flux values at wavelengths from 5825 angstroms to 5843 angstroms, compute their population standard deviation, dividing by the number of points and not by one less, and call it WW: 2.4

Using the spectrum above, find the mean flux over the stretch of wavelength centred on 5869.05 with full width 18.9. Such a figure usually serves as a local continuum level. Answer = 19.4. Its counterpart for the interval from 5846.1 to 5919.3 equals 18.6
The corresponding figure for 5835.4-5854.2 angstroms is 19.9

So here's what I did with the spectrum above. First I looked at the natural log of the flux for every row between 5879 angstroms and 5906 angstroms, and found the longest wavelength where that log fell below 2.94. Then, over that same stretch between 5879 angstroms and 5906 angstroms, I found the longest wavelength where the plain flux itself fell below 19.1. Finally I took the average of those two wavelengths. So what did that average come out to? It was 5904.3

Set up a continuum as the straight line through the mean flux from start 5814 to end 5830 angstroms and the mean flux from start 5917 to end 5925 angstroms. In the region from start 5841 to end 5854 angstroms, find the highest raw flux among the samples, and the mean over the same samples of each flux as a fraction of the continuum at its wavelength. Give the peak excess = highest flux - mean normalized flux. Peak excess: 19.8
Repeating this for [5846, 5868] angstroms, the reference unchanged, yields 20.3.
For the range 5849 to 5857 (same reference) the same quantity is 20.3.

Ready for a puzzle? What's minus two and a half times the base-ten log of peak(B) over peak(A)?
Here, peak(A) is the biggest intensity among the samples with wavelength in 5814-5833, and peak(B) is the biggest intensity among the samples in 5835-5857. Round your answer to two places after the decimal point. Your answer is 0.20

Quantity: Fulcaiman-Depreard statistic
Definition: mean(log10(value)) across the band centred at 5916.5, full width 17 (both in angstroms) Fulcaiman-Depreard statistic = 1.29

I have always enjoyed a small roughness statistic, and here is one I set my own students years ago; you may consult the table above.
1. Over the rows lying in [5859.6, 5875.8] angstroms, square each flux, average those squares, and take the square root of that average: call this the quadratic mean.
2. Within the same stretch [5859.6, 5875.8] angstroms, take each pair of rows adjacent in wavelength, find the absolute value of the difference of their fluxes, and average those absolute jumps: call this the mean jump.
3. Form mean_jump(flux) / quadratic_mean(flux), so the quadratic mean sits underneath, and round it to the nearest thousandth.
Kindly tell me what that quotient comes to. 0.062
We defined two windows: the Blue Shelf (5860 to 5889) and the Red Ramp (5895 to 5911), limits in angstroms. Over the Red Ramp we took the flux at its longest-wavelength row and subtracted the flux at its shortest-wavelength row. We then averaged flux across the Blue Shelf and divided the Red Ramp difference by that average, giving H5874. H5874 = 0.16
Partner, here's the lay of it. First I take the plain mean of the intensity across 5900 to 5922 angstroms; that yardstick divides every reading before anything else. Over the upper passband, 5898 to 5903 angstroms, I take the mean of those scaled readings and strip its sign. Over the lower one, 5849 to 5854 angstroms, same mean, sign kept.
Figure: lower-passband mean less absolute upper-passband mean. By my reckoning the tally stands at 0.12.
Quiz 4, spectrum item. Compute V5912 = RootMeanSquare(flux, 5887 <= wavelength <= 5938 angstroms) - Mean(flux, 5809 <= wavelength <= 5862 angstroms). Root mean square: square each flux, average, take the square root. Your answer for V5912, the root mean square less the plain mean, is -1.5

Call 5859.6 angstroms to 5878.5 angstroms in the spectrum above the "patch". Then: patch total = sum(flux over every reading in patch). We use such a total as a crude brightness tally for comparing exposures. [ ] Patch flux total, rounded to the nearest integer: 136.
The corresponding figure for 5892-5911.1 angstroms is 118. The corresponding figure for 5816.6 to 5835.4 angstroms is 144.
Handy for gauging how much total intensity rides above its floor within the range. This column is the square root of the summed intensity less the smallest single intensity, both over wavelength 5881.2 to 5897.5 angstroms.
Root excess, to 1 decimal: 9.2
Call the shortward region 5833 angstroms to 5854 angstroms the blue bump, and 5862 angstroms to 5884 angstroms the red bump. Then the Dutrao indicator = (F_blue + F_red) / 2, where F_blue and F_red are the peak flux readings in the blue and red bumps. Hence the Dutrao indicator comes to 20.8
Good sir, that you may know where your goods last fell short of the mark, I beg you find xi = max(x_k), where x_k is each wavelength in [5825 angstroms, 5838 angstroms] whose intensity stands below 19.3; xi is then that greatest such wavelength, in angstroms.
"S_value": 5828.66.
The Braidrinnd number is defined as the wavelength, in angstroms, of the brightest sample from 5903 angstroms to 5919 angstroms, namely 5917.91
